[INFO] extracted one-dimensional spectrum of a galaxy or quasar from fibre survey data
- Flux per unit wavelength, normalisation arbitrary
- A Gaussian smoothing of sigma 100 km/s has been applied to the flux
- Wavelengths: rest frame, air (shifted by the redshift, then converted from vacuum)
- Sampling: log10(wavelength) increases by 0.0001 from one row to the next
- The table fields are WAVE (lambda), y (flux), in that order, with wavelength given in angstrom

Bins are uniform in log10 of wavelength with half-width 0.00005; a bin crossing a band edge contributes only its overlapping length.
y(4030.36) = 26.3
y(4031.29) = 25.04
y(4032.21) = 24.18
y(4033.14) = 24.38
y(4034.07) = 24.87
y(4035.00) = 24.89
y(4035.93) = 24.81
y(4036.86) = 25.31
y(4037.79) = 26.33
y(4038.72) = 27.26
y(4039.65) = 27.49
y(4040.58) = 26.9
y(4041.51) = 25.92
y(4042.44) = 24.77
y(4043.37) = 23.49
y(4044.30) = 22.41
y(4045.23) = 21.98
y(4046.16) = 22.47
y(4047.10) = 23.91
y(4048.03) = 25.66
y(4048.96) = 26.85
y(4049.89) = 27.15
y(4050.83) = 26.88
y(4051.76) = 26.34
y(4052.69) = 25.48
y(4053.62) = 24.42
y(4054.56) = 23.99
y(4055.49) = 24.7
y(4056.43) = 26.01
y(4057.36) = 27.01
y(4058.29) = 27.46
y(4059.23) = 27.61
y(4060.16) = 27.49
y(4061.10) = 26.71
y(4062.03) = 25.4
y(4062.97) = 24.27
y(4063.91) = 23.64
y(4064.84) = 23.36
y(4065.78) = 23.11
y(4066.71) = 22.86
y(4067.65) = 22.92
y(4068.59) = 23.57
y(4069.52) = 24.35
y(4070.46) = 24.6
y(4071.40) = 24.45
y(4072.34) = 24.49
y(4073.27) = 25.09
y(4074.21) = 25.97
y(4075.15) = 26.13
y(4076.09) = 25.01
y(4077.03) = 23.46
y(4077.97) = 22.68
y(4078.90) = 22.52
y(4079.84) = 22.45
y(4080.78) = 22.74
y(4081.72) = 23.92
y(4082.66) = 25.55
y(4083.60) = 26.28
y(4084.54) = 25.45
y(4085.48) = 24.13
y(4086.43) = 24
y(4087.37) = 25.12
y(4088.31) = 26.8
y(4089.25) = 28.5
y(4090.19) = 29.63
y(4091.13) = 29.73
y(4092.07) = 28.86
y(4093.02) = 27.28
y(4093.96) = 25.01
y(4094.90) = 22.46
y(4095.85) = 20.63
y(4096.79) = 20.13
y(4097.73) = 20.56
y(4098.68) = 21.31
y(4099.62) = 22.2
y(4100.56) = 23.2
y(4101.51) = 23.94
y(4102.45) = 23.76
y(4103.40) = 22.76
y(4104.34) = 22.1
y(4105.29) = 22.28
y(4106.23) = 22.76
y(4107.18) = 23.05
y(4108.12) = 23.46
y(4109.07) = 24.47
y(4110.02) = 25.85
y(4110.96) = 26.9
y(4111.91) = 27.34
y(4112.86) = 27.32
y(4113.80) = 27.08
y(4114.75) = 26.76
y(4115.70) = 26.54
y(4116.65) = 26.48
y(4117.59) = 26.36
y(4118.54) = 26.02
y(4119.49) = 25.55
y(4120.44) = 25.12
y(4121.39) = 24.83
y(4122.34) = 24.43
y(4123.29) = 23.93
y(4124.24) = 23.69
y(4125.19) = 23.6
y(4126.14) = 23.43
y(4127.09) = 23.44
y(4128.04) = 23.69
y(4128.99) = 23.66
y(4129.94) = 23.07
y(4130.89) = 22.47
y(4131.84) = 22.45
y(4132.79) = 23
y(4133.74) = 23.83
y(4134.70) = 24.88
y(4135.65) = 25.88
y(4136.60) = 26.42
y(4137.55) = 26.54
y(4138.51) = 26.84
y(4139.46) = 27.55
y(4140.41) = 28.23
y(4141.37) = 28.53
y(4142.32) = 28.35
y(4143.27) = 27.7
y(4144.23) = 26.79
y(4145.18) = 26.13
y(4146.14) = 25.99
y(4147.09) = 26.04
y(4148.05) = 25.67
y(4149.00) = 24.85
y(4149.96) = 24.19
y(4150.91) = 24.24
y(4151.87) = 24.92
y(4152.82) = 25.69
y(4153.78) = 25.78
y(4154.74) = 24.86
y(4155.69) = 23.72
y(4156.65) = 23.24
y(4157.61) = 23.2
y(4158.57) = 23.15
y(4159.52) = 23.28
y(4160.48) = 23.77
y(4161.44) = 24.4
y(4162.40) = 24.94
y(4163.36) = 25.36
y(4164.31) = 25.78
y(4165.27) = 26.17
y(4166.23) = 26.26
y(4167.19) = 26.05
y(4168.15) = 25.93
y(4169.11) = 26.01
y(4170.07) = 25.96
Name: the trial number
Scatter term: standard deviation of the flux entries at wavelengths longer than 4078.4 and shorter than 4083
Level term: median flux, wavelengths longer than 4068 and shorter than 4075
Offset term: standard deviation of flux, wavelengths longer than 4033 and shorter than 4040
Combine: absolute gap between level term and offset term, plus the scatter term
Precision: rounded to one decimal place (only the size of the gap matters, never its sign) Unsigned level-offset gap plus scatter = 24.6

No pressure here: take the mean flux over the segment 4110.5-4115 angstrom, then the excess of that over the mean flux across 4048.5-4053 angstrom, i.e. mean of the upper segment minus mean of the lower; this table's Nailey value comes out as 0.5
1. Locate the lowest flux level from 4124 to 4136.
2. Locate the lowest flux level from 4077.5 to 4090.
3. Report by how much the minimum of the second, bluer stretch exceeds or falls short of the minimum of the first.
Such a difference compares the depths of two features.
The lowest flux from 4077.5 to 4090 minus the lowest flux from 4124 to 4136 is 0.0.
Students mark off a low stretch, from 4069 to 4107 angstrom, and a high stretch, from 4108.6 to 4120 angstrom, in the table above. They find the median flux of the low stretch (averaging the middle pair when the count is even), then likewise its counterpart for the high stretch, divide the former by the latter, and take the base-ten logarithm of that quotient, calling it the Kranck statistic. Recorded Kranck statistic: -0.042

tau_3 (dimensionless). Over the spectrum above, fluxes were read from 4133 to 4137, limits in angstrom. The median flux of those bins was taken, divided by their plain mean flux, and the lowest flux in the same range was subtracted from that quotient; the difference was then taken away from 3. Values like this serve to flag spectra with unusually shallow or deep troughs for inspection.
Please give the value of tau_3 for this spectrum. 25.8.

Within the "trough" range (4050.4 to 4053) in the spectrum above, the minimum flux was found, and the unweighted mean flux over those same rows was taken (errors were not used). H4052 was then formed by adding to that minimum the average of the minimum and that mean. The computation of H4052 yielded 51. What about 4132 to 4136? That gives 47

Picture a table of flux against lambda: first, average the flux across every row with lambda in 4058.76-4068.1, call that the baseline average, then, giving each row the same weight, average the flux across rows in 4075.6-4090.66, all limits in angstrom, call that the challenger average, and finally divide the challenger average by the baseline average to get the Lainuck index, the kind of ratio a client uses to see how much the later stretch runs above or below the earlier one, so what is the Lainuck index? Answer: 1.01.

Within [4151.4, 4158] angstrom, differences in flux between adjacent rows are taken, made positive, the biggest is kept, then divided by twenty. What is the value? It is 0.057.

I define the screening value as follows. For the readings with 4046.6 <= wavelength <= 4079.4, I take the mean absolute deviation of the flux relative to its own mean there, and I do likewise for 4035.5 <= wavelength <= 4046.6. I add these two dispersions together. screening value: 2.9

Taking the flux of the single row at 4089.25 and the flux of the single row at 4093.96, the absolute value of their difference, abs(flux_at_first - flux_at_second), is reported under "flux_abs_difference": 3.5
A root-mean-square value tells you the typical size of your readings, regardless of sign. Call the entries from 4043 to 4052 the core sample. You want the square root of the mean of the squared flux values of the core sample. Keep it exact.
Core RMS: 24.8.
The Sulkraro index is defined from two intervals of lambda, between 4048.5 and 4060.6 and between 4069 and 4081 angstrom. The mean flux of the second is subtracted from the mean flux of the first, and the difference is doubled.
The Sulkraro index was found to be 4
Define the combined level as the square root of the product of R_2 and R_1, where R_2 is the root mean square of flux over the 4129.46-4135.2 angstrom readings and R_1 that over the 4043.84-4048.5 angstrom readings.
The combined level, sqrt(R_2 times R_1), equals 23.3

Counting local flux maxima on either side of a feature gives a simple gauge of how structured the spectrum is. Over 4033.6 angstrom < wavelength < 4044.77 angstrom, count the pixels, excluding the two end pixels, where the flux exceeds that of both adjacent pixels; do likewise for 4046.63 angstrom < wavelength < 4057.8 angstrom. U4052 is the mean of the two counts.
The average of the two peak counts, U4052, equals 1.50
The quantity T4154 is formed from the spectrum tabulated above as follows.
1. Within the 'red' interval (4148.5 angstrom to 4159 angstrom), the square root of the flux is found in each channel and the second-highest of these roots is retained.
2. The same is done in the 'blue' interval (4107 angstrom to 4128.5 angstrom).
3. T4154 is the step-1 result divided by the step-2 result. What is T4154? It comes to 0.97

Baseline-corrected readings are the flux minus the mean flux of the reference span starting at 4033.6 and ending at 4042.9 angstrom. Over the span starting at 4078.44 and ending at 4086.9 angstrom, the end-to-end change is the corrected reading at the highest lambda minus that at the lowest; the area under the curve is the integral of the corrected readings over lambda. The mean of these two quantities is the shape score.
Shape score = -6.6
